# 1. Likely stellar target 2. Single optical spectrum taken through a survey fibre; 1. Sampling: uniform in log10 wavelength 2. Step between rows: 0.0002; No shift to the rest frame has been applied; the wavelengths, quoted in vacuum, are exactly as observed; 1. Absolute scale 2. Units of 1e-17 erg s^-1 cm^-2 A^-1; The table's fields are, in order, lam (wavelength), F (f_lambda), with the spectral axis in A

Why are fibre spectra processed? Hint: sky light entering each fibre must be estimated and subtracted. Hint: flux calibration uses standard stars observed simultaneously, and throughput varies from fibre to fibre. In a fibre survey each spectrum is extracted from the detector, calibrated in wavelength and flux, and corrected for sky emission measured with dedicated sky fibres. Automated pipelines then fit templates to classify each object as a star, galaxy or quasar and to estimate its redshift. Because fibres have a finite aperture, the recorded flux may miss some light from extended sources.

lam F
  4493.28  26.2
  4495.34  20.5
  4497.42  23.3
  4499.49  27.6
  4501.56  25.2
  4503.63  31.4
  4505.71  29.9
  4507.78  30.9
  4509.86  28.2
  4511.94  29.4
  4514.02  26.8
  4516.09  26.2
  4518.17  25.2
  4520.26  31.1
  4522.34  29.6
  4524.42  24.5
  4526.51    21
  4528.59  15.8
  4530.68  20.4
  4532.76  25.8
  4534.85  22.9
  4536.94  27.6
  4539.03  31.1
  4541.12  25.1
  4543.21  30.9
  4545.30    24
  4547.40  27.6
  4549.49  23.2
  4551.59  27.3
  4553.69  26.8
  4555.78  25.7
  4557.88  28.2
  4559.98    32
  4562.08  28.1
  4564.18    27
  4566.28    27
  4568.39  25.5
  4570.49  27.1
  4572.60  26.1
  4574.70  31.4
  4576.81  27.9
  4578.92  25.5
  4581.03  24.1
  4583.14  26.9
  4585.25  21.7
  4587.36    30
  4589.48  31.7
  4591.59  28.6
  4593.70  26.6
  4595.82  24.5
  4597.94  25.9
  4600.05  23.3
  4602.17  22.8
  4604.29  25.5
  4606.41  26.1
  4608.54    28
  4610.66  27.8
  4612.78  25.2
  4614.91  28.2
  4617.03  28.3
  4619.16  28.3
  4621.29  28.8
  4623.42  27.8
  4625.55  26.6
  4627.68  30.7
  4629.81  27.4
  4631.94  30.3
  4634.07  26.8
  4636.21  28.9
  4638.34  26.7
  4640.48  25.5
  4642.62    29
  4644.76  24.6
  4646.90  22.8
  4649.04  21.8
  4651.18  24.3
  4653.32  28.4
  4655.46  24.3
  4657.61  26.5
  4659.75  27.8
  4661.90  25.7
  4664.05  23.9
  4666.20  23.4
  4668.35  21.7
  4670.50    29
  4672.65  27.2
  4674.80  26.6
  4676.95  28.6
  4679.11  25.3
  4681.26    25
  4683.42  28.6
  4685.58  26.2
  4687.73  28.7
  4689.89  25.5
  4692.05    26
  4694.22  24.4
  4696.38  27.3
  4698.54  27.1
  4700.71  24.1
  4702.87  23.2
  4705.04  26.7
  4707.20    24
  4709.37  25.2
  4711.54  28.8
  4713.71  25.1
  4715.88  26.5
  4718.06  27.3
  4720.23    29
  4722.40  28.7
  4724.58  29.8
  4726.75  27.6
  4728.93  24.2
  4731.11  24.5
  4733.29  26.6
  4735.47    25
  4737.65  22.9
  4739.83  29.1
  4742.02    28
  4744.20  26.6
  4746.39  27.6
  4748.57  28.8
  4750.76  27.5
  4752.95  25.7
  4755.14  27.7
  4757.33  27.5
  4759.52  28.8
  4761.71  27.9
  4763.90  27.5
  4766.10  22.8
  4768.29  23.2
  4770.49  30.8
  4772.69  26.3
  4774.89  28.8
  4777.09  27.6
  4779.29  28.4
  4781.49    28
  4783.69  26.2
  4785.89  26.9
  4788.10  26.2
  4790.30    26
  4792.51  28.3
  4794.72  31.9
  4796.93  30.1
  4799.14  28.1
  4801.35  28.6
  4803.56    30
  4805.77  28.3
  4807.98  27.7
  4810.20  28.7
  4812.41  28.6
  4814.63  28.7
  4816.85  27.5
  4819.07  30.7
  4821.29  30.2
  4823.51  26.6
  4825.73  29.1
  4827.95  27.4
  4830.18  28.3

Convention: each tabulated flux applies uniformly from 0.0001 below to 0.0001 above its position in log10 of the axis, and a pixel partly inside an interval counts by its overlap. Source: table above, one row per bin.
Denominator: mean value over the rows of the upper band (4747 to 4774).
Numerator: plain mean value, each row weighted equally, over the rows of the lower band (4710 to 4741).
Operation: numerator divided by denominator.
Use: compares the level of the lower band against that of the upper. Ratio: 0.99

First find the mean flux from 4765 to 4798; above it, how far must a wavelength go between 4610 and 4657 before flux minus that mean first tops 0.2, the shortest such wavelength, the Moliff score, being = 4610.66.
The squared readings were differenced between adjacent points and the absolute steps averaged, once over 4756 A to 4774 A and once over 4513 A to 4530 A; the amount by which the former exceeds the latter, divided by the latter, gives -0.06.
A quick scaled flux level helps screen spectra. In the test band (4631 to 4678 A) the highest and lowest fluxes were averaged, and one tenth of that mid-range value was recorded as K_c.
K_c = 2.60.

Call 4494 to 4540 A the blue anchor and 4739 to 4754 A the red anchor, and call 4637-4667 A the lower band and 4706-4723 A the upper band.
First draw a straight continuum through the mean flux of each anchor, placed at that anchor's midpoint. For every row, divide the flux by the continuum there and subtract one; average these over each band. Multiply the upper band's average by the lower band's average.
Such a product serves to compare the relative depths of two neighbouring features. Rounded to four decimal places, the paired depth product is 0.0013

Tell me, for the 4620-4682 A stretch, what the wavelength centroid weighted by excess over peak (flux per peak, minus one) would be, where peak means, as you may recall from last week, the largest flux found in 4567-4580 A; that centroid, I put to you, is 4654.2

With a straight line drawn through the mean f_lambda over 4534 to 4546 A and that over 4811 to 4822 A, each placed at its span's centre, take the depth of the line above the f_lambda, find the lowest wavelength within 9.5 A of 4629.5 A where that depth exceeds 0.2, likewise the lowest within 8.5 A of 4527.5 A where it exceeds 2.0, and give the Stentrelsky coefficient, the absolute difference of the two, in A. 101.1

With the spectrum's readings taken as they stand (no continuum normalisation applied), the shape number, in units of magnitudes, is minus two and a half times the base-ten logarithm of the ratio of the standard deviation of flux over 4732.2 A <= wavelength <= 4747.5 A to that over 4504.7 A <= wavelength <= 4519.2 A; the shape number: 0.02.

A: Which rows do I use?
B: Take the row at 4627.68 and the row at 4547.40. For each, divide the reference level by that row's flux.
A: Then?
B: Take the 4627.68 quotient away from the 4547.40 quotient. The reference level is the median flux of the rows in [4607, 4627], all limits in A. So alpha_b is 0.10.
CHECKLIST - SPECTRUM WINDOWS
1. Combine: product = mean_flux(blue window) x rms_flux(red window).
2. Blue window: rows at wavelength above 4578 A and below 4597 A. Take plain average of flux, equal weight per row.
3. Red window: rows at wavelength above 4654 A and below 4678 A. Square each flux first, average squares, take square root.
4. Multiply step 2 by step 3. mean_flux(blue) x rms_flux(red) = 692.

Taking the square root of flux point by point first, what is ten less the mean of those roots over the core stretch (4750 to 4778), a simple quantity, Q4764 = 4.80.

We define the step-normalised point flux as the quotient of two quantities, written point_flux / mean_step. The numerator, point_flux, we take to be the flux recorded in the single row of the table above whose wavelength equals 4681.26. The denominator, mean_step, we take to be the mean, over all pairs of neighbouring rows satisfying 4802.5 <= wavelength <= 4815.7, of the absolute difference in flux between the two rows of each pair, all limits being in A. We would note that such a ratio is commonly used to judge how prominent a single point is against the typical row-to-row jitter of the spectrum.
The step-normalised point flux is 36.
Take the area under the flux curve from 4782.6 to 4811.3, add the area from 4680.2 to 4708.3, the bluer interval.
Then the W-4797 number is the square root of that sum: 39.2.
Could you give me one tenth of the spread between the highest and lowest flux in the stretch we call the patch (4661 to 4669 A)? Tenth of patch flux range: 0.40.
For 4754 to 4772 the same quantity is 0.80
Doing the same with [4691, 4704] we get 0.41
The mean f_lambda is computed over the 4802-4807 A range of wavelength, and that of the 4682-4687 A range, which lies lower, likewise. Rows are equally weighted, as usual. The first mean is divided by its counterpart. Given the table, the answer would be 1.06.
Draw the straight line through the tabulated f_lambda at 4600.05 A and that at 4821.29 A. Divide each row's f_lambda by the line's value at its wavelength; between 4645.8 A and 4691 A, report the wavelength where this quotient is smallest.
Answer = 4668.35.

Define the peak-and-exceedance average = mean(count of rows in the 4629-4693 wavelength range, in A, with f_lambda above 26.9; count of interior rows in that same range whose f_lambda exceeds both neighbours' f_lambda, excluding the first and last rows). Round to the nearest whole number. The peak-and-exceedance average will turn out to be 10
